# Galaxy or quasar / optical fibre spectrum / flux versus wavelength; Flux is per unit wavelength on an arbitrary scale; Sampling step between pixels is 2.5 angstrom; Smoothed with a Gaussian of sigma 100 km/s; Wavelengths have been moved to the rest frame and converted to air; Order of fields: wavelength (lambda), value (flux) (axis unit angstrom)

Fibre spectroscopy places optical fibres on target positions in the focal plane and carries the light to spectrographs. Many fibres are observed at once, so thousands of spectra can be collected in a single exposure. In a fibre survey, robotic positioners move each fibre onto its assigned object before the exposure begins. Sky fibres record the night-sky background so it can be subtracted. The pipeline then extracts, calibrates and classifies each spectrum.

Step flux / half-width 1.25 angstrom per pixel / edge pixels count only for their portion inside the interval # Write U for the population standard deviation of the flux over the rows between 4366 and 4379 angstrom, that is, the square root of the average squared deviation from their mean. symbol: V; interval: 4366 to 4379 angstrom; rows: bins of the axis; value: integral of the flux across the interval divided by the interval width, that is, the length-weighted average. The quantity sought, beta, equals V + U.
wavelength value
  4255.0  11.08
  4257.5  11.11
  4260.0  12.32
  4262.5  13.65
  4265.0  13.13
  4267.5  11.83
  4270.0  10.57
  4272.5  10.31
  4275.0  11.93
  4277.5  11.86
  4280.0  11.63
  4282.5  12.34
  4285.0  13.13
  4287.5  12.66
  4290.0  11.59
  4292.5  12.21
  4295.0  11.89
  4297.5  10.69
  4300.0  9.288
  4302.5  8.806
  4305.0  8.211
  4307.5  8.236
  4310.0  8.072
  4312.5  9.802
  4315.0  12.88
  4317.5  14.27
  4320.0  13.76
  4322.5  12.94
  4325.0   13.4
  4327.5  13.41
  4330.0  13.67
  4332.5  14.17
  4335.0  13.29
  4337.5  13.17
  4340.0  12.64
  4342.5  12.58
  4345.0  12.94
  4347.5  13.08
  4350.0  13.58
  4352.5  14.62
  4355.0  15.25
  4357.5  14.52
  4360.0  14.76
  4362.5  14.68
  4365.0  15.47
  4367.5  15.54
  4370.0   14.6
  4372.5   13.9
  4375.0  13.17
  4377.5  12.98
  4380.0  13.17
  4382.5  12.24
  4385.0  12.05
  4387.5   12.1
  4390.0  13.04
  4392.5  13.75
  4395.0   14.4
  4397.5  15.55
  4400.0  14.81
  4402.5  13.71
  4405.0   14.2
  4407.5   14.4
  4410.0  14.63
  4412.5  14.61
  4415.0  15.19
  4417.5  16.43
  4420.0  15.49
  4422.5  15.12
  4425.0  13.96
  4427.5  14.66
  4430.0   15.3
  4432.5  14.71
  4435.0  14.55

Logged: 15.0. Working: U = 0.9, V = 14.0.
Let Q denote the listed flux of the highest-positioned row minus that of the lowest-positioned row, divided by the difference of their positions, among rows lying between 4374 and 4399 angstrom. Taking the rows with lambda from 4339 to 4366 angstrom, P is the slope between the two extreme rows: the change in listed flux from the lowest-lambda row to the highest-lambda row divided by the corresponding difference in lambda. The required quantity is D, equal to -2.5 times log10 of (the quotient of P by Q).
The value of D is -0.1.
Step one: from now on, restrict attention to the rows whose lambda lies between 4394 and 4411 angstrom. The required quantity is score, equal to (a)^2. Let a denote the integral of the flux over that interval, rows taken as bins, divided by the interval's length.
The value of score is 211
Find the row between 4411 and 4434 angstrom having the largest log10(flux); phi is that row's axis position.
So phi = 4417.5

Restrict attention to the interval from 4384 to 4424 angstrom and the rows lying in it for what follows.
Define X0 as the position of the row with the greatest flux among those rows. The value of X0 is 4417.5 angstrom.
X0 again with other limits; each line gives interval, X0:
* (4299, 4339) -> 4317.5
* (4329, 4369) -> 4367.5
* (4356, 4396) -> 4367.5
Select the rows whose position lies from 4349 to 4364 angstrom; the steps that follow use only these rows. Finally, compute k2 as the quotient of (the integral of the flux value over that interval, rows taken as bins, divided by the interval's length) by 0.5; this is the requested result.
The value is 29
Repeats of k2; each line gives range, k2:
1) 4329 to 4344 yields 26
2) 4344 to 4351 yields 26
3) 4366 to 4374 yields 29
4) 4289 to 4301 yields 22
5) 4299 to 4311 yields 17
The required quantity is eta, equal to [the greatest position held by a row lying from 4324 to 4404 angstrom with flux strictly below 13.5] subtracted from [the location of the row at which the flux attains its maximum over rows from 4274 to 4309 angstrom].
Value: -105.0 angstrom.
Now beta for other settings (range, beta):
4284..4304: 12.7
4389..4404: 15.0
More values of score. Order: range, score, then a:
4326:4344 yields 176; 13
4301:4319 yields 102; 10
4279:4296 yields 149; 12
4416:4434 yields 228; 15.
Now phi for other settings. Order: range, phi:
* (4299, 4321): 4317.5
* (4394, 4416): 4397.5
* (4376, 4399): 4397.5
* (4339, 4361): 4355.0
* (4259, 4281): 4262.5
